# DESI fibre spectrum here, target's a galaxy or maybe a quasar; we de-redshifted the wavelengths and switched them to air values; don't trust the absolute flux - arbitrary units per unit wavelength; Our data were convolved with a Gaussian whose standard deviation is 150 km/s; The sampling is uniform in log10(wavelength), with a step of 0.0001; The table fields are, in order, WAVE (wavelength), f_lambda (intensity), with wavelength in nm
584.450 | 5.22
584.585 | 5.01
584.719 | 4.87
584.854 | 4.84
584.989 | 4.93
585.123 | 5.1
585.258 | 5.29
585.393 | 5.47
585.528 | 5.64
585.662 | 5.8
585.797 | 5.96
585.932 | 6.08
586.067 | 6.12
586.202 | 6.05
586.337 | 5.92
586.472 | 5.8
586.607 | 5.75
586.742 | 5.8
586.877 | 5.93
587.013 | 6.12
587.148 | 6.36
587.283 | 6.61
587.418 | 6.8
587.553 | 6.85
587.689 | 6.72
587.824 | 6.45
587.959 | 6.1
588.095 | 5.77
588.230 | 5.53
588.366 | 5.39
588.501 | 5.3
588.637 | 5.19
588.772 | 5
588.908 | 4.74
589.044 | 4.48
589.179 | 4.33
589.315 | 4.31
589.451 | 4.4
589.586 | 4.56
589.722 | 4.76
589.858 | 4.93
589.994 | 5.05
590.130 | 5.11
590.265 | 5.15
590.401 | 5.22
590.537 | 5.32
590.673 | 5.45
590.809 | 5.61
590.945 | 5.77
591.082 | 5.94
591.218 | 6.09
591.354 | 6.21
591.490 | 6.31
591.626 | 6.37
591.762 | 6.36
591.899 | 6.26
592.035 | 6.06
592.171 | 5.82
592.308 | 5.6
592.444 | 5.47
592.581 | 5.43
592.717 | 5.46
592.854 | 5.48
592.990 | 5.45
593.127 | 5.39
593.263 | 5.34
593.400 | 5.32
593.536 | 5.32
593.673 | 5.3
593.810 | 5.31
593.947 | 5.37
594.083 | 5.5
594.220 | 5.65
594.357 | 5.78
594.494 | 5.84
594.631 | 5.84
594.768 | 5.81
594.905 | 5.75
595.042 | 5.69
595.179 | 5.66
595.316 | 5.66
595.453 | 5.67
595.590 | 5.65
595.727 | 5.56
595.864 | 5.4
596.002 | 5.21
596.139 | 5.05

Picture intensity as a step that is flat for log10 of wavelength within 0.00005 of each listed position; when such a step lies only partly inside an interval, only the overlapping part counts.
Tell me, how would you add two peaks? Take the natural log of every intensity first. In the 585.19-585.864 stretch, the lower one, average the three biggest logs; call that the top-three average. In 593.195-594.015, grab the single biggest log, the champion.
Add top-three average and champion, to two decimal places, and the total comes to 3.44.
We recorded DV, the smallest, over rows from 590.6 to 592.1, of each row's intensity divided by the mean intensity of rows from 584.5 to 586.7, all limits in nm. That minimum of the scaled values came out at 0.98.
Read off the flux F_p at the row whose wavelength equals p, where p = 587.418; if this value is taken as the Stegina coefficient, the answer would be 6.8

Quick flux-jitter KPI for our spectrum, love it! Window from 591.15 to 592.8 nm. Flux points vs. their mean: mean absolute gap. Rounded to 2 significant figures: 0.33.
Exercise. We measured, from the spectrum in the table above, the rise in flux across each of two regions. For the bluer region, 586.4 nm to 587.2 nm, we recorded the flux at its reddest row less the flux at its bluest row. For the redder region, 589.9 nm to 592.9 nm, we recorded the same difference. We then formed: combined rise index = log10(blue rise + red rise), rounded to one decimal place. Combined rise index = 0.0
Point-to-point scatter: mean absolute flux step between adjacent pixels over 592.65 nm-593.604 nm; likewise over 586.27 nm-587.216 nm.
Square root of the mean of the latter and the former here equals 0.28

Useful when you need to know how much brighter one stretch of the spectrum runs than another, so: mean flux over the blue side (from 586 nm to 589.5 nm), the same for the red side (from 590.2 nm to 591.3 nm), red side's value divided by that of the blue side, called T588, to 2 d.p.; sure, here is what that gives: 0.98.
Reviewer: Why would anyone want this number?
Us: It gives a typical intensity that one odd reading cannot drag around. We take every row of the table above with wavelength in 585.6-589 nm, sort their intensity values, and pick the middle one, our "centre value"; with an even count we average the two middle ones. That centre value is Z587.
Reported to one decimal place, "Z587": 5.9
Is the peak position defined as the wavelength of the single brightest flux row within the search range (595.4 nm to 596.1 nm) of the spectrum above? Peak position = 595.453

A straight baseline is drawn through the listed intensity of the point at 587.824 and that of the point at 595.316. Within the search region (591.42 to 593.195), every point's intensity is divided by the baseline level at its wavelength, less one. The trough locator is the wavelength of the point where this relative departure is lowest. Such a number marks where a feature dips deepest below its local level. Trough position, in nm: 592.581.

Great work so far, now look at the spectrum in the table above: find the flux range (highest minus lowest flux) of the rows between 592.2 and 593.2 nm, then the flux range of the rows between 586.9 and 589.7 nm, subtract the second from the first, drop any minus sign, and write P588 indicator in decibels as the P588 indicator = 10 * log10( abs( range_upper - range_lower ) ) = 4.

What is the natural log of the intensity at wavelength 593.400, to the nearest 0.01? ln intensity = 1.67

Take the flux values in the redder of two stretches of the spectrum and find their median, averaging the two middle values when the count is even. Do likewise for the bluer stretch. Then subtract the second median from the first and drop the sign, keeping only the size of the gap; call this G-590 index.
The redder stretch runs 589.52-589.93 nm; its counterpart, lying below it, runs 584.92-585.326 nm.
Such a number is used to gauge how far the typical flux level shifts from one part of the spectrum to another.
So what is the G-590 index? 0.3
